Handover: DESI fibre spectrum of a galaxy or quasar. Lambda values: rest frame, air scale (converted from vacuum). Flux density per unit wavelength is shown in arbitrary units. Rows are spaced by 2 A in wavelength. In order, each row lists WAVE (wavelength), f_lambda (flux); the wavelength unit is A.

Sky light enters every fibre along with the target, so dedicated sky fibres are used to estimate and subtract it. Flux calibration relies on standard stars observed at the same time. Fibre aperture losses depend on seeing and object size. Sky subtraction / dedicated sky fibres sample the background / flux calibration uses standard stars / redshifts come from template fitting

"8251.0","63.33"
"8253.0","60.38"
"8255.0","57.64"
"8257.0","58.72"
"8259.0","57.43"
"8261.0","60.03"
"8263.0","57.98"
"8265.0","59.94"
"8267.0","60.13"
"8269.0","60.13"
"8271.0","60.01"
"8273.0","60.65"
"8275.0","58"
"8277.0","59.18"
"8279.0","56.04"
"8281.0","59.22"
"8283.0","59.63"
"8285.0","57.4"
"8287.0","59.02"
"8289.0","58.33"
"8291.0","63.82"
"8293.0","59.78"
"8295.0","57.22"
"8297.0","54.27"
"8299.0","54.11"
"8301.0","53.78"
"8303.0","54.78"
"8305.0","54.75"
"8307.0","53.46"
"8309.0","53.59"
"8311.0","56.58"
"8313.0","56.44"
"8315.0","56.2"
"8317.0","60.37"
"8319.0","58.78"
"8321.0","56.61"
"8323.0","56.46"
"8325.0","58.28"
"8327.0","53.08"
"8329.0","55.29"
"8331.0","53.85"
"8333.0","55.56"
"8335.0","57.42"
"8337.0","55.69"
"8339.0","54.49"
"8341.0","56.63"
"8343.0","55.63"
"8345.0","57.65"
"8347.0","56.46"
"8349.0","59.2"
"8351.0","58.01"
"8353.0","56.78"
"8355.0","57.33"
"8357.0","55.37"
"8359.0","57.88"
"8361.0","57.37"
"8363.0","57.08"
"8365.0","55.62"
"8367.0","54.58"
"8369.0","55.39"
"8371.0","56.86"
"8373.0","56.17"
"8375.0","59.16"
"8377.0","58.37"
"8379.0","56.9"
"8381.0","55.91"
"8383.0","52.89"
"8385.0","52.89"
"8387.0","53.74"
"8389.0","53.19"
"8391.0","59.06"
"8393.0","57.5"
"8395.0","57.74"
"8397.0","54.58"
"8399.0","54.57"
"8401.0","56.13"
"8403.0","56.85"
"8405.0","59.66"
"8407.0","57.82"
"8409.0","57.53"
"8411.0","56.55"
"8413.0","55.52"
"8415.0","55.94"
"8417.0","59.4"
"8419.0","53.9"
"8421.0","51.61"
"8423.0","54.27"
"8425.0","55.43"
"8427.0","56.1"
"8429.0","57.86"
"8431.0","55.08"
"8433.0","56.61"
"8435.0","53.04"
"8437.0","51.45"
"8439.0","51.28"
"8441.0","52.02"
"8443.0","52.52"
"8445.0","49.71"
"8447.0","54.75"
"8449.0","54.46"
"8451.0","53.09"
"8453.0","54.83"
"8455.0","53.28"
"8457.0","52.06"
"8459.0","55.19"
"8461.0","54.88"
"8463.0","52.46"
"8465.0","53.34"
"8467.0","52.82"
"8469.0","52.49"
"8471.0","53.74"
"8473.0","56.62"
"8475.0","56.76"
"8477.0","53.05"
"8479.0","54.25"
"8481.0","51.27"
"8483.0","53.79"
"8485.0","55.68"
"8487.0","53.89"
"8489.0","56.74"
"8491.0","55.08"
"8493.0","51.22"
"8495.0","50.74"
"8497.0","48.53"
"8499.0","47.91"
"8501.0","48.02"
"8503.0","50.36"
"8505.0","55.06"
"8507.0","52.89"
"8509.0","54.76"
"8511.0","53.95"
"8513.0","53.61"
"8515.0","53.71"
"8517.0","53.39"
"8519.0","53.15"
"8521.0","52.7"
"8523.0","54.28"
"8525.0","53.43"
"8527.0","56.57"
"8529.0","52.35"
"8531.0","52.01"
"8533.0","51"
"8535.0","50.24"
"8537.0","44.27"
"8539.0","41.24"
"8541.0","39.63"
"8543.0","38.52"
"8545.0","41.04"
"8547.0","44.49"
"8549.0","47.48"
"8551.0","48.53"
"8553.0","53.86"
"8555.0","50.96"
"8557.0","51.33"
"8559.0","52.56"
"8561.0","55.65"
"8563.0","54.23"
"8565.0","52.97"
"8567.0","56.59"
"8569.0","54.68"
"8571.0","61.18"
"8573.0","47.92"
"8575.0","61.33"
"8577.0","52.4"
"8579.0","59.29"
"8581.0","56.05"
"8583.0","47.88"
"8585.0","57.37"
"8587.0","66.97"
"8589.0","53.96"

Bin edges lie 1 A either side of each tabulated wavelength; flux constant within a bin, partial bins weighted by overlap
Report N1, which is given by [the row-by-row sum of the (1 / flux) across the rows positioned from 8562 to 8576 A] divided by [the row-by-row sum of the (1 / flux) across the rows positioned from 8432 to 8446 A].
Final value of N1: 0.95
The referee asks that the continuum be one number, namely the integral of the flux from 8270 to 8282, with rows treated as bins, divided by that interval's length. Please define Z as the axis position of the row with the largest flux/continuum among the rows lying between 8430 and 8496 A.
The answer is 8475.0 A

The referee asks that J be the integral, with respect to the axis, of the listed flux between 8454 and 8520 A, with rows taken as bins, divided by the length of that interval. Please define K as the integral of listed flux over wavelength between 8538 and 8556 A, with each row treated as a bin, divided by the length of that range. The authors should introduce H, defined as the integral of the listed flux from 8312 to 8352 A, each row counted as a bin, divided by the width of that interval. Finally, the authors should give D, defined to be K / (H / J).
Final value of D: 42.3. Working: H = 56.6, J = 53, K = 45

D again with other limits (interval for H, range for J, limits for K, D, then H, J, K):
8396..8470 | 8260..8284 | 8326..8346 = 60.3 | 54.6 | 59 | 56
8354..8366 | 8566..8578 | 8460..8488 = 52.9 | 56.8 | 56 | 54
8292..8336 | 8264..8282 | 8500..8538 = 55.5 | 55.9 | 59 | 52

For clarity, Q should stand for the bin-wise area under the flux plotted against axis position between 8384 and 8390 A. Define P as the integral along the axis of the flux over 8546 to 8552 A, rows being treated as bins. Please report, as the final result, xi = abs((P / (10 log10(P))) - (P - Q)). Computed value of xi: 50.1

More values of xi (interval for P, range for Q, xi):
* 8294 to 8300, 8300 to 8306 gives 8.6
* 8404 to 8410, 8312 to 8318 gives 9.8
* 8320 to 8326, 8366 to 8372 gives 4.5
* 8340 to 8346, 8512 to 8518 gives 5.0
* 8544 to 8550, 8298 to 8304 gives 70.3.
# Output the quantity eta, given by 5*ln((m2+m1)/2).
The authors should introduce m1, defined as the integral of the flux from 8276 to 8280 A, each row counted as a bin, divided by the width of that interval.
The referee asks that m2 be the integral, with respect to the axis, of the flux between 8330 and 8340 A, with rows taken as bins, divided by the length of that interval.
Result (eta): 20.2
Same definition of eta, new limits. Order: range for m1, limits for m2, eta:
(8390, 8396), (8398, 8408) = 20.3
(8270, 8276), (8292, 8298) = 20.3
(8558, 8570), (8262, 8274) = 20.2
